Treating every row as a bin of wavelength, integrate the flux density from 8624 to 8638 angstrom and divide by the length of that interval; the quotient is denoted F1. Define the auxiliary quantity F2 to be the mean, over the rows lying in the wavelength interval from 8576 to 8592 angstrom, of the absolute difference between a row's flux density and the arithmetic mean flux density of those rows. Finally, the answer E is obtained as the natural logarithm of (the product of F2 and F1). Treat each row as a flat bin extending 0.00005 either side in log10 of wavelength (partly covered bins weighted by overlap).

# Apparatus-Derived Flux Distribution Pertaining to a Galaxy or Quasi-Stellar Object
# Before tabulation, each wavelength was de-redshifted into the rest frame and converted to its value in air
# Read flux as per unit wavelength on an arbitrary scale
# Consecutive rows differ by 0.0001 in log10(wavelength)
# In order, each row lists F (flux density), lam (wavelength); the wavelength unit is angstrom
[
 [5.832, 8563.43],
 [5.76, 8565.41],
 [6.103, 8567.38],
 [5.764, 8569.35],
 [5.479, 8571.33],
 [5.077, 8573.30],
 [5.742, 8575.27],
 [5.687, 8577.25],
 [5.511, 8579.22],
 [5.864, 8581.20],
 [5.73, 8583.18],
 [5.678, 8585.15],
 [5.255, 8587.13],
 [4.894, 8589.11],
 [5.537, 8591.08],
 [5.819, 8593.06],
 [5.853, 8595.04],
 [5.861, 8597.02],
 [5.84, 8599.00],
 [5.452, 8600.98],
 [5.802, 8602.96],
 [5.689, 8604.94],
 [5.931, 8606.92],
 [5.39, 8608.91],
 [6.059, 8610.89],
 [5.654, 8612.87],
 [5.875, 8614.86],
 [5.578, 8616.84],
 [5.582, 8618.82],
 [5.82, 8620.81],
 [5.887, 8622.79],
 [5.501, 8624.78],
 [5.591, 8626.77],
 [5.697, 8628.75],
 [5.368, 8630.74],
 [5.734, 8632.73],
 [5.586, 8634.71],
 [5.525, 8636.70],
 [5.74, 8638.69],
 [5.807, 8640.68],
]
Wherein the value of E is 0.23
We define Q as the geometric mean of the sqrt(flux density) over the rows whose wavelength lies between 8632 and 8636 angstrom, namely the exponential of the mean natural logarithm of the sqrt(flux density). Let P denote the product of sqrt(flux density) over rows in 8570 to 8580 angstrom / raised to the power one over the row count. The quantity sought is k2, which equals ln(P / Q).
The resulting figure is -0.0148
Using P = 2.34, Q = 2.38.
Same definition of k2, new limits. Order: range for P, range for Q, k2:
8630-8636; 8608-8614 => -0.0119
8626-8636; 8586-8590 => 0.0490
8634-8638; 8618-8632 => -0.0069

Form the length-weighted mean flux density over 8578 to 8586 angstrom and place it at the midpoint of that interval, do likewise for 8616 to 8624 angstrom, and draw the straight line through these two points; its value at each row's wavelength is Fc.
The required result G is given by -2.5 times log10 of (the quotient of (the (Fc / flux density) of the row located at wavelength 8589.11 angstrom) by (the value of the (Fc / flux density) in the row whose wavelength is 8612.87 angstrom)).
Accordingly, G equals -0.15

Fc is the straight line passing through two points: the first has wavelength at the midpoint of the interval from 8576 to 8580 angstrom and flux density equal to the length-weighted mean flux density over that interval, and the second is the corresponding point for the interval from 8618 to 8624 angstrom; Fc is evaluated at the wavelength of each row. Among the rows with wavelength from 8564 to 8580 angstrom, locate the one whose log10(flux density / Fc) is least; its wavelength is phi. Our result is 8573.30 angstrom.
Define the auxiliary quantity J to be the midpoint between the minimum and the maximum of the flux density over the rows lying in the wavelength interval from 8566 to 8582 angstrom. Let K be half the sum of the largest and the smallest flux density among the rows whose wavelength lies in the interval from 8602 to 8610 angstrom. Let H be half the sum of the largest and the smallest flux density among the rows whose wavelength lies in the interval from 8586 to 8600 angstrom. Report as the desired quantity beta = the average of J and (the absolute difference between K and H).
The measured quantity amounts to 2.94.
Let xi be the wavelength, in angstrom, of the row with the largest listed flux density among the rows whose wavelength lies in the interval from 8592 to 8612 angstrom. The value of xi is 8610.89 angstrom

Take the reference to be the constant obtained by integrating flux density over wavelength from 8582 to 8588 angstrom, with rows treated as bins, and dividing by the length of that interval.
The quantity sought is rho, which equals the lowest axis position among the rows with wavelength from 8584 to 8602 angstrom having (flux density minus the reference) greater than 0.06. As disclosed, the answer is 8585.15 angstrom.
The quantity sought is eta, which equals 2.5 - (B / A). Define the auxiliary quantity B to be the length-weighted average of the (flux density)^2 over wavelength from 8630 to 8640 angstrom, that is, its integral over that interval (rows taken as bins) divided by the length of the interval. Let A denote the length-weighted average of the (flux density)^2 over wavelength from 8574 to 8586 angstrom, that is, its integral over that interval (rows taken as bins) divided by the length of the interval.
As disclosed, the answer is 1.53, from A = 32.4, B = 31.4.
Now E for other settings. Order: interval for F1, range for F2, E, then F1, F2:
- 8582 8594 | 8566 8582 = 0.20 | 5.49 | 0.22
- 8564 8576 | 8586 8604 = 0.43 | 5.66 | 0.27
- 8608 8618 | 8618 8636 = -0.31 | 5.72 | 0.13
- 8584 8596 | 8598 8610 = -0.03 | 5.51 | 0.18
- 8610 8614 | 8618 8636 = -0.29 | 5.85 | 0.13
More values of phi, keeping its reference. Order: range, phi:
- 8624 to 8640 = 8630.74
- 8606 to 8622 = 8608.91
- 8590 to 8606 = 8600.98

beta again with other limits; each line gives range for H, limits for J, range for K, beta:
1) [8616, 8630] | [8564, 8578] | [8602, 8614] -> 2.81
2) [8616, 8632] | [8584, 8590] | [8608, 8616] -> 2.69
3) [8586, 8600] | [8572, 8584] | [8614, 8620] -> 2.91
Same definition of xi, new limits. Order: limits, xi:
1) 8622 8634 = 8622.79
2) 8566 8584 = 8567.38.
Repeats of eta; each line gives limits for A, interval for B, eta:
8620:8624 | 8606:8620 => 1.54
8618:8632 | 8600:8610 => 1.49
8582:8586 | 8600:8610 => 1.52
